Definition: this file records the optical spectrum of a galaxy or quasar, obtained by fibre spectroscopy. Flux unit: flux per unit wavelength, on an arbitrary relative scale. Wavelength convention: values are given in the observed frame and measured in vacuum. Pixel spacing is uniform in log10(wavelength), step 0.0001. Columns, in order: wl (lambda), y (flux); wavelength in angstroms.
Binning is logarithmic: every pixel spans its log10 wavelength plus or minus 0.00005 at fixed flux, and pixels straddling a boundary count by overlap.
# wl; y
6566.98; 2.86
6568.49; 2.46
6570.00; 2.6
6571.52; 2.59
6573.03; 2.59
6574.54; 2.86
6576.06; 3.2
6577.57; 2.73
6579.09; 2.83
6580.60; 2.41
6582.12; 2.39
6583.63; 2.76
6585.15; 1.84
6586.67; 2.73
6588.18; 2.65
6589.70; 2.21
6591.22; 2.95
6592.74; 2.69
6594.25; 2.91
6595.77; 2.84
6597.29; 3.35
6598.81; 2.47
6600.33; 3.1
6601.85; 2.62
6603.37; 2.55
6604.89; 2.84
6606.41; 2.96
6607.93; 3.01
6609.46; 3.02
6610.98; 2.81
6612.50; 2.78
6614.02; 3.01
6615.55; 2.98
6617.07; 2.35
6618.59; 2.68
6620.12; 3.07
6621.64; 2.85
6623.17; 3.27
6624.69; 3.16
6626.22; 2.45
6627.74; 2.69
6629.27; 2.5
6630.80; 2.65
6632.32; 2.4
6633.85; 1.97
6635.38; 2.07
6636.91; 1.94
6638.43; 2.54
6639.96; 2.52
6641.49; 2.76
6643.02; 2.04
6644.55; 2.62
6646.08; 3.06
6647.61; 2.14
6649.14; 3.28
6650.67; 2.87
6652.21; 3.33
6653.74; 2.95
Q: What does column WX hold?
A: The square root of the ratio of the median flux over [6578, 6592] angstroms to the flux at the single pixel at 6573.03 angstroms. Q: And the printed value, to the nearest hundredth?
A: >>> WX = 1.01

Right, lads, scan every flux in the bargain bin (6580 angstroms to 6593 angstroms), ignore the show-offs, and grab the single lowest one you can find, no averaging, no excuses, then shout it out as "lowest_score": 1.84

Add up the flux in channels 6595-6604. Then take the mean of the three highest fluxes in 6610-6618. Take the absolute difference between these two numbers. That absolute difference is 14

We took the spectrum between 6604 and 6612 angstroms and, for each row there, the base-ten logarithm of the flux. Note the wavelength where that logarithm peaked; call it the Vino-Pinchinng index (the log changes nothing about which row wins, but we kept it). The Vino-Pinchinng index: 6609.46 angstroms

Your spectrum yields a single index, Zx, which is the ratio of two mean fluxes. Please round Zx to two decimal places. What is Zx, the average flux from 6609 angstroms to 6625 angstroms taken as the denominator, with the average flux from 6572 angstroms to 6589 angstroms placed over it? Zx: 0.91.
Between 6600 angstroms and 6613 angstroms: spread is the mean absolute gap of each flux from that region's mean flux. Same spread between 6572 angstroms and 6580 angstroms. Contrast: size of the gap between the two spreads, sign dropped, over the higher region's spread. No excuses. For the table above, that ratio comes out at 0.01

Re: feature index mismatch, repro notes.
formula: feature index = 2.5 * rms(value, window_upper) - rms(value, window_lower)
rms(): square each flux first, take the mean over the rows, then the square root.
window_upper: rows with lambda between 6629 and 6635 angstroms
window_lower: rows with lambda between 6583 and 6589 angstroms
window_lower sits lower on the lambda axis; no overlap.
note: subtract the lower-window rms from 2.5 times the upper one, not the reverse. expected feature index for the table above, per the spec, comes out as 3.5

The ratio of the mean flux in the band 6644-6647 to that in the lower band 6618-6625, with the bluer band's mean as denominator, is 0.94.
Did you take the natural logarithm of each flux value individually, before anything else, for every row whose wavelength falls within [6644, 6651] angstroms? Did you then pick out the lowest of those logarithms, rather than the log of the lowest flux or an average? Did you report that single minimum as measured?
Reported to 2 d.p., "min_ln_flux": 0.76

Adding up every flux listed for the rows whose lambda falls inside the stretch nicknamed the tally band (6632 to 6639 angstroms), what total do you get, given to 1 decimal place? 10.9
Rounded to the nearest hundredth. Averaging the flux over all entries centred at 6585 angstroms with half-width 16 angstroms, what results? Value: 2.70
